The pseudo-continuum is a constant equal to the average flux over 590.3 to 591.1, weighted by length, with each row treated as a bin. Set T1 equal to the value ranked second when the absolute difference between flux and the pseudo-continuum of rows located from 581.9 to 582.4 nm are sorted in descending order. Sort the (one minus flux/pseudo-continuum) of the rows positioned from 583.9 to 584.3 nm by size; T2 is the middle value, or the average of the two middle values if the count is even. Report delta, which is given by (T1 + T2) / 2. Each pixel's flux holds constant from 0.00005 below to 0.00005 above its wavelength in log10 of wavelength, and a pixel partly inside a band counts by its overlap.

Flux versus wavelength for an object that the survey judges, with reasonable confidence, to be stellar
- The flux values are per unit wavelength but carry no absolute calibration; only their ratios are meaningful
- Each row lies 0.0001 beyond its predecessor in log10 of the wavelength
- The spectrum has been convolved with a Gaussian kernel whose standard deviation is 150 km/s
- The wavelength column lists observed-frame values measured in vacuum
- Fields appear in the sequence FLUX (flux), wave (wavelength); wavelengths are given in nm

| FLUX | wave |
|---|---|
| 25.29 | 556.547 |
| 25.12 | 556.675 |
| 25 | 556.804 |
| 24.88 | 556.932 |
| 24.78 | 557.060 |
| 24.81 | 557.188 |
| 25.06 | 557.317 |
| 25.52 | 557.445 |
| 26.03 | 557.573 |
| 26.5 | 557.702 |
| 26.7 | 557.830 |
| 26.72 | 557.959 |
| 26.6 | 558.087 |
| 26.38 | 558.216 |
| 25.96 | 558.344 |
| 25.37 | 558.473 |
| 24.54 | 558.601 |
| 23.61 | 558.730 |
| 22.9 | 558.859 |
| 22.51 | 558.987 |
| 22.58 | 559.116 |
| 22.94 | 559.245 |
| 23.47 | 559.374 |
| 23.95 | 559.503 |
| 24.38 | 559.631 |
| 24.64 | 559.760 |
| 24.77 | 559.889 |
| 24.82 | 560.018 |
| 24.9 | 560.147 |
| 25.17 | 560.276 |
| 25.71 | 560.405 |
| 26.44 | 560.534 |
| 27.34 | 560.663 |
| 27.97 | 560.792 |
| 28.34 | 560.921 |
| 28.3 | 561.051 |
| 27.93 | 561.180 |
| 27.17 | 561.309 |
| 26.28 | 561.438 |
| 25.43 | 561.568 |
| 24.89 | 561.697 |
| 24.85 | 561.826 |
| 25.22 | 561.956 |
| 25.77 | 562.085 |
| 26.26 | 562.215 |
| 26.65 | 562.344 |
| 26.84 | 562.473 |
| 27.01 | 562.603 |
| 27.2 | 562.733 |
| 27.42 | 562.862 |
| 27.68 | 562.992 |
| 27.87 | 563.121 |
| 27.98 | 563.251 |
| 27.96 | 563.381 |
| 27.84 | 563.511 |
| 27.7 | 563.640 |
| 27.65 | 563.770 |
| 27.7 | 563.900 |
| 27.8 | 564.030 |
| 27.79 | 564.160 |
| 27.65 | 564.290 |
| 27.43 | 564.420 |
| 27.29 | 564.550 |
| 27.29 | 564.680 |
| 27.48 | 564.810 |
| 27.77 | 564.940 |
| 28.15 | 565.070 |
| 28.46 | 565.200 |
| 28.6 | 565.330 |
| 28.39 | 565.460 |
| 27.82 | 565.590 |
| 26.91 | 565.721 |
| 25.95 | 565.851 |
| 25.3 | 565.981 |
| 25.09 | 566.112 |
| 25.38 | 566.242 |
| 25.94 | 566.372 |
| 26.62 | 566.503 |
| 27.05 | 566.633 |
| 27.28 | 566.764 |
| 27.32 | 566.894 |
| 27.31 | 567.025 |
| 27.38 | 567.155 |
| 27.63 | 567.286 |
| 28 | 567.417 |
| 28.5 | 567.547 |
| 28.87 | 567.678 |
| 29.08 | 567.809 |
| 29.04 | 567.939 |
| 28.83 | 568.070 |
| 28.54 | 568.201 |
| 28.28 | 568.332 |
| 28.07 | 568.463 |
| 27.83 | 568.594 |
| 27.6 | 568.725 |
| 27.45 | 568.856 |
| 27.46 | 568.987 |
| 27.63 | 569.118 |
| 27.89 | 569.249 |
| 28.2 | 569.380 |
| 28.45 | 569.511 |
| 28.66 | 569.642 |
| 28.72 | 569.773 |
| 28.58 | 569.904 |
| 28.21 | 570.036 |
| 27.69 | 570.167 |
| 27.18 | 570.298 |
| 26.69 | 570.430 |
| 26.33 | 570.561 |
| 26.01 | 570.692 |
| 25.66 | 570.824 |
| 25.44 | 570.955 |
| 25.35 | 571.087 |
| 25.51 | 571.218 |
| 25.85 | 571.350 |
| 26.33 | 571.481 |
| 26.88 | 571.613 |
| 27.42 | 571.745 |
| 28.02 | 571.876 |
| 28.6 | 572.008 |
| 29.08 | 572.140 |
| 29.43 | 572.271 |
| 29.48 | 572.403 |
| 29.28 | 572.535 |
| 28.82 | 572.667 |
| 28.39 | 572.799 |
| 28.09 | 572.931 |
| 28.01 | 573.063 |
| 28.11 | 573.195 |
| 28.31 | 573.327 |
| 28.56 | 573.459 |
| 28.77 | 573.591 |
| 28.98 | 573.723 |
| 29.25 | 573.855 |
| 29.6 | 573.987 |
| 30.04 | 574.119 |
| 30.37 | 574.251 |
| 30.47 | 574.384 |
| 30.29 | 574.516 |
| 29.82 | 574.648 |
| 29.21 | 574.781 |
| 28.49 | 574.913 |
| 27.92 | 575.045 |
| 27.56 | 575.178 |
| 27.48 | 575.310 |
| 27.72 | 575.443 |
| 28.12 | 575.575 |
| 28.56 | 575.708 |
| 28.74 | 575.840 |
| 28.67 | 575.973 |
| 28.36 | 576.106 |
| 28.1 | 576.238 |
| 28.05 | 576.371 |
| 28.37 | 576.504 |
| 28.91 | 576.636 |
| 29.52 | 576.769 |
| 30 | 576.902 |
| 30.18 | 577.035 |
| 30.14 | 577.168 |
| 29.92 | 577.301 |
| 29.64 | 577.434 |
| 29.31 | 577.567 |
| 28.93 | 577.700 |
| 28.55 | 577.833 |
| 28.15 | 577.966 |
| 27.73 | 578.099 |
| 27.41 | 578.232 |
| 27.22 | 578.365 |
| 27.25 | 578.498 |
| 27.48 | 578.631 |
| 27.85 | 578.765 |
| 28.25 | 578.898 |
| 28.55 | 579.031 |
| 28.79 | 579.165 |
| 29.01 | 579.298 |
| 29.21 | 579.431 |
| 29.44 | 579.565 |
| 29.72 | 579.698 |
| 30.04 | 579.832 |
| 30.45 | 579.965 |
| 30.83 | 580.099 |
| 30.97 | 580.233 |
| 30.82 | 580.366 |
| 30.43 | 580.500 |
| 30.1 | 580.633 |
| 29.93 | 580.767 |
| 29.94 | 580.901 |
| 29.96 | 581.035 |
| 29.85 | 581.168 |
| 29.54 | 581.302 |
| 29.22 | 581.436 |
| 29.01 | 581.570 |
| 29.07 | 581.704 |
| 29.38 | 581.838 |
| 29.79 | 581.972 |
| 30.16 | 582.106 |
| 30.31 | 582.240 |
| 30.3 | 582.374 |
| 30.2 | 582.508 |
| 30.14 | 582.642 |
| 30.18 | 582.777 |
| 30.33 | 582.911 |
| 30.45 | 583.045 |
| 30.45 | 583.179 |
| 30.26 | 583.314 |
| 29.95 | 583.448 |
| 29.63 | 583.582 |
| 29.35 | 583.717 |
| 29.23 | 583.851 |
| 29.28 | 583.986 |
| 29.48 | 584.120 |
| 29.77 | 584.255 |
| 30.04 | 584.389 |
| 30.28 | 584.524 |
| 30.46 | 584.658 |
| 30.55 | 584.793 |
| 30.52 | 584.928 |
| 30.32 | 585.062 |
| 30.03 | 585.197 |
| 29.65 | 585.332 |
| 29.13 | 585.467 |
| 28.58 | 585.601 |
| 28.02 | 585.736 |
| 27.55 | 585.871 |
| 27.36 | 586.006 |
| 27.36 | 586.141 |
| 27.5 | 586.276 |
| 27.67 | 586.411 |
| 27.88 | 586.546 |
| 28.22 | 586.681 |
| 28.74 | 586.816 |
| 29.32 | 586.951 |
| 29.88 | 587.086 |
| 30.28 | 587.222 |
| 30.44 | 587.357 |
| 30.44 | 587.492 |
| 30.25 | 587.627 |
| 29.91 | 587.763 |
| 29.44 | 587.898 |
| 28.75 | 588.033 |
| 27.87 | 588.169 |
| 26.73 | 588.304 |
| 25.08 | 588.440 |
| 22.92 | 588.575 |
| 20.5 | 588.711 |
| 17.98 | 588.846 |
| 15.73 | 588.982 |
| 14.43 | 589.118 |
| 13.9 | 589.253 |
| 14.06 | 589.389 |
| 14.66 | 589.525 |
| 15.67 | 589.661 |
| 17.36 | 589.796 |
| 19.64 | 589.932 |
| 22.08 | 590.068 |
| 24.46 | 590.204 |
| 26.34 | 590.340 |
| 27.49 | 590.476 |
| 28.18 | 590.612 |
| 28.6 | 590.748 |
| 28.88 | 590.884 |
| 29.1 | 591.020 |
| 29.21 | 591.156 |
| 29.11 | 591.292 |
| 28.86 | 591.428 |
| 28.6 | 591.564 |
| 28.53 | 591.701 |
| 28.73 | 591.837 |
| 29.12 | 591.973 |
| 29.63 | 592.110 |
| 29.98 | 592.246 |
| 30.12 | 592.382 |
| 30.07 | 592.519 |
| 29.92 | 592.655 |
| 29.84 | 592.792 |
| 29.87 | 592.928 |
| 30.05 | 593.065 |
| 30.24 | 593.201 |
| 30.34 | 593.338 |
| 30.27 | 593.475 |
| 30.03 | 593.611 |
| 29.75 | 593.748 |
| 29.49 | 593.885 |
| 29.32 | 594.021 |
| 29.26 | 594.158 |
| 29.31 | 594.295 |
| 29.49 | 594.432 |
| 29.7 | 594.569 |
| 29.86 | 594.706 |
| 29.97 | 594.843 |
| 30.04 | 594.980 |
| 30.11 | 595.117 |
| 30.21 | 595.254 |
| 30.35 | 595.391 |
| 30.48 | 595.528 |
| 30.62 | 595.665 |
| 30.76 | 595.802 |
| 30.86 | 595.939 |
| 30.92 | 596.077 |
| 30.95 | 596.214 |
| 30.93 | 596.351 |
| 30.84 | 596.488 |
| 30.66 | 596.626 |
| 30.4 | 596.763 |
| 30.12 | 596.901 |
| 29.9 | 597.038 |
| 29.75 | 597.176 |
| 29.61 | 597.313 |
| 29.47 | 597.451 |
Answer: 1.04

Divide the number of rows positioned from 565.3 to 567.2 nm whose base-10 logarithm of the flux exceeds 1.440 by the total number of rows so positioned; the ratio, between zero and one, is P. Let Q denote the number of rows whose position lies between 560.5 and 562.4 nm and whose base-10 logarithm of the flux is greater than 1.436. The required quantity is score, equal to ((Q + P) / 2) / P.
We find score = 13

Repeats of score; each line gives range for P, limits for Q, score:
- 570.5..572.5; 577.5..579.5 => 20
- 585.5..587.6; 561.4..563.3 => 3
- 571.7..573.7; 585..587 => 9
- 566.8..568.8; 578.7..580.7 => 10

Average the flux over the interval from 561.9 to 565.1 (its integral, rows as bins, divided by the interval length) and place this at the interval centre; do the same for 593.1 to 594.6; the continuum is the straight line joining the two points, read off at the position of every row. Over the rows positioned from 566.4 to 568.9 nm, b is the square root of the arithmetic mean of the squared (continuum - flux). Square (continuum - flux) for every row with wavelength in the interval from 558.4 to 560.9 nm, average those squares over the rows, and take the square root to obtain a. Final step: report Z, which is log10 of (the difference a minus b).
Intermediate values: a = 2.8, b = 0.7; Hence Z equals 0.3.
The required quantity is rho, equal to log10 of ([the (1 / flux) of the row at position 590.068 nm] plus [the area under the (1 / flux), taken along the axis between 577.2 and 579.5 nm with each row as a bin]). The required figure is -0.90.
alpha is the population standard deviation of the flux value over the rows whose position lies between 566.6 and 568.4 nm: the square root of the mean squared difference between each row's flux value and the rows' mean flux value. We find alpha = 0.71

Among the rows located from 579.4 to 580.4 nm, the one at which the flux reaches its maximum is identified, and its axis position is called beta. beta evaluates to 580.233 nm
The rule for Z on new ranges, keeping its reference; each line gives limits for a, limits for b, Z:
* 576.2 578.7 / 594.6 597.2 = -0.4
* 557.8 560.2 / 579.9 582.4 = 0.1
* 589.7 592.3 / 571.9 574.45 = 0.5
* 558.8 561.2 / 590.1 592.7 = 0.0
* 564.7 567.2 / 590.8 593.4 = -0.2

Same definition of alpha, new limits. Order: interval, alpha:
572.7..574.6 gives 0.88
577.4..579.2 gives 0.75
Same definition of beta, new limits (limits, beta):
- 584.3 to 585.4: 584.793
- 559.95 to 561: 560.921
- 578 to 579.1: 579.031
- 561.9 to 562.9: 562.862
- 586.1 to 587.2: 587.086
